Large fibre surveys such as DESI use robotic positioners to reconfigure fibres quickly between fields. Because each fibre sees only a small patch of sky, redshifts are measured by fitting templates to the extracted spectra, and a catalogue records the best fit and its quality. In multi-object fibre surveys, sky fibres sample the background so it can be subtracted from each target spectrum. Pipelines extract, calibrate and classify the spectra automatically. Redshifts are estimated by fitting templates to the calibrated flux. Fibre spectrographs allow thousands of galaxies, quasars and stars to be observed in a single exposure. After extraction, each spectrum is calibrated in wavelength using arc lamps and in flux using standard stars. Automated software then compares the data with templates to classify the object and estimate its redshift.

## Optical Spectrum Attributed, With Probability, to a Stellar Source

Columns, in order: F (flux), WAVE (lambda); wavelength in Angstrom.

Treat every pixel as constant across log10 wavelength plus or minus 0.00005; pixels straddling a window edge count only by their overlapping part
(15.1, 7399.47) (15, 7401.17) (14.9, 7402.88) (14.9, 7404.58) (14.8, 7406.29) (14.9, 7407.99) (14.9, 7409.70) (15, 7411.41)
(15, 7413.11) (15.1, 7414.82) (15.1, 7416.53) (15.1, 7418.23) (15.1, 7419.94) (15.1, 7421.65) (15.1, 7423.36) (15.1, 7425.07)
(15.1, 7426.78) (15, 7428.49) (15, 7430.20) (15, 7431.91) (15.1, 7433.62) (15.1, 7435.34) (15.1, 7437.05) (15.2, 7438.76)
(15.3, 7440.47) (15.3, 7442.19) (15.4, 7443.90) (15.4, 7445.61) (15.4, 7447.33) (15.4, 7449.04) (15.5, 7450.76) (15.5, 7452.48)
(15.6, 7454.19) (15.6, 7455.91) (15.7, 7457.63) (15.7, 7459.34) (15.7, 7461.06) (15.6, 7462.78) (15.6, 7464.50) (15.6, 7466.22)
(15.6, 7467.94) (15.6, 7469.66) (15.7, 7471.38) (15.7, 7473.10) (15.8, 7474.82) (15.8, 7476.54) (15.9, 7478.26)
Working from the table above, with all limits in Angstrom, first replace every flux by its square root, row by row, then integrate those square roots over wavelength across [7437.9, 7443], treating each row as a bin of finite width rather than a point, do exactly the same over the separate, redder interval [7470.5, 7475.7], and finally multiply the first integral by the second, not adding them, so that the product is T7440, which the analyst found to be 411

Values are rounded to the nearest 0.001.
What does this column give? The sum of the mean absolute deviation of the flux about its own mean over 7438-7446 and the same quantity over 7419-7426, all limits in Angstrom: 0.064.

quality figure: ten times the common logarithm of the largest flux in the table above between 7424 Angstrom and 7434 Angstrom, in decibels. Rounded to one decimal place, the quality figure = 11.8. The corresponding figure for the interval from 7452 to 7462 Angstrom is 12.0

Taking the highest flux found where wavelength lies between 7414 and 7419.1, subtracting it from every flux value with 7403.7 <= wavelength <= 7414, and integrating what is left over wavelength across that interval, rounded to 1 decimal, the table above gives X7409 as -1.9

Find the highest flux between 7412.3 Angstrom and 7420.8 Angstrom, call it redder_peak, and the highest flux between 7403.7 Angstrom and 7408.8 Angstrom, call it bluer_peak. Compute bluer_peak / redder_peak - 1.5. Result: -0.513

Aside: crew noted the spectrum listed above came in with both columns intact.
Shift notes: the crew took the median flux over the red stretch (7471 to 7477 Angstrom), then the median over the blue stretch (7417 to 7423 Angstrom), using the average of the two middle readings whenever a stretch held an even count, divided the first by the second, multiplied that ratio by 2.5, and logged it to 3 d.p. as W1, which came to 2.608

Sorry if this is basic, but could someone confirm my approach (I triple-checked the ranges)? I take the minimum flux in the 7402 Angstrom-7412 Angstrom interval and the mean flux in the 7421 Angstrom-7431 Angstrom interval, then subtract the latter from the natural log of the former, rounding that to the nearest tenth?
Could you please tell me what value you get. -12.4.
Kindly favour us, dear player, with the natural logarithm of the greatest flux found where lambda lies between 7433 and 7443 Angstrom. 2.73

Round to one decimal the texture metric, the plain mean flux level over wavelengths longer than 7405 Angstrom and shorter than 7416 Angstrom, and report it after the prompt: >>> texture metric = 14.9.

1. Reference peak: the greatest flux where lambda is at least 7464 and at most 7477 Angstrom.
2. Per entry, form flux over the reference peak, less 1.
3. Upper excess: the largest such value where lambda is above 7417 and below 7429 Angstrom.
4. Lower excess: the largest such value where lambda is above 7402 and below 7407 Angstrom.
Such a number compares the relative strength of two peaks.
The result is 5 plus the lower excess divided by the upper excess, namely 6.3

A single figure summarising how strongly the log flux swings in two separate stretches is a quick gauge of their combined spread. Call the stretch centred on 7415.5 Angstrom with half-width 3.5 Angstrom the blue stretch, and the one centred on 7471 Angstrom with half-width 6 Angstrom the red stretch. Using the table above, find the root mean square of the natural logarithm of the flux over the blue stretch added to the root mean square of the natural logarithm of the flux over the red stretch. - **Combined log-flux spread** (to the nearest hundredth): 5.47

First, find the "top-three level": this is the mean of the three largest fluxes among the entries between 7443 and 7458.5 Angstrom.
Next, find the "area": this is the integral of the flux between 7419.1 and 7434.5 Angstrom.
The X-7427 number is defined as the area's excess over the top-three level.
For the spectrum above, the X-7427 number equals 216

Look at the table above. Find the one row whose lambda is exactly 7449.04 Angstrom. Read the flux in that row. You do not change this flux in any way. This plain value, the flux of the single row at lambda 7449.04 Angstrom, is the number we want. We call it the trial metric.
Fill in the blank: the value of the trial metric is 15.4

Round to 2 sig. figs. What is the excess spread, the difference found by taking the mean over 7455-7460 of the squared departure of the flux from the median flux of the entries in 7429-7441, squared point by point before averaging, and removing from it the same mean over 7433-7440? 0.32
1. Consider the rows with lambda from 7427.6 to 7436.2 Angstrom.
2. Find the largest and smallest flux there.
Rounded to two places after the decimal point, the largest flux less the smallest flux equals 0.10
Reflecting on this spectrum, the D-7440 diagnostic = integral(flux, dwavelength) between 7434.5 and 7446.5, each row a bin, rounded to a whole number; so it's 183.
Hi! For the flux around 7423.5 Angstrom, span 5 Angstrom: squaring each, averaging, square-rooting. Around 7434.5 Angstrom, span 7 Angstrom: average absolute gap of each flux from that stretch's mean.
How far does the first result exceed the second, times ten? 151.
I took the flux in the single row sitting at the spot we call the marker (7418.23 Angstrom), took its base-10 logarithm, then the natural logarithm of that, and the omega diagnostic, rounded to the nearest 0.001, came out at 0.165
